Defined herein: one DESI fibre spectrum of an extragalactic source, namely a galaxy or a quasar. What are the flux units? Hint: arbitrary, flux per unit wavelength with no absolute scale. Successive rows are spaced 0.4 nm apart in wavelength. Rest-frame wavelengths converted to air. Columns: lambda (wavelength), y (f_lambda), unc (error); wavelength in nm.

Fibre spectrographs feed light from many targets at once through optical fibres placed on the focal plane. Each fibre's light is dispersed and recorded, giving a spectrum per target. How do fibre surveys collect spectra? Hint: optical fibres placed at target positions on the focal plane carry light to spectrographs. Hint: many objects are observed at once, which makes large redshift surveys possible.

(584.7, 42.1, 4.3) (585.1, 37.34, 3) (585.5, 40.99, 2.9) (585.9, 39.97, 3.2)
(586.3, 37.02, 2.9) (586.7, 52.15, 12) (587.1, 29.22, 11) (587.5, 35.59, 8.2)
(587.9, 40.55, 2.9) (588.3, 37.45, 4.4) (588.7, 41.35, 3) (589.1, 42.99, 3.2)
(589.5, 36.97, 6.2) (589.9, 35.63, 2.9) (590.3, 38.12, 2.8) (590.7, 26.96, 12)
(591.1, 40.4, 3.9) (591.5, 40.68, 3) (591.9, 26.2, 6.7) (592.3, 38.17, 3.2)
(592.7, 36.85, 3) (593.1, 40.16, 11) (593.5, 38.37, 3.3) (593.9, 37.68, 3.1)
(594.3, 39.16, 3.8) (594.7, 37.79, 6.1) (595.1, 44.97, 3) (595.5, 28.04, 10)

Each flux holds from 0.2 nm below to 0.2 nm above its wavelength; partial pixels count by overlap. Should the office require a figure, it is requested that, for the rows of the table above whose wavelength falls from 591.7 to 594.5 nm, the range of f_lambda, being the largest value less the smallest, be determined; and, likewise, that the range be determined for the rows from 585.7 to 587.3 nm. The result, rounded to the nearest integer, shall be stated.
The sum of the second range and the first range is 37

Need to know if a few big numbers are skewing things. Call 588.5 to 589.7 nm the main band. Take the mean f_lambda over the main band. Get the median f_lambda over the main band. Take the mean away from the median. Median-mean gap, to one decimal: 0.9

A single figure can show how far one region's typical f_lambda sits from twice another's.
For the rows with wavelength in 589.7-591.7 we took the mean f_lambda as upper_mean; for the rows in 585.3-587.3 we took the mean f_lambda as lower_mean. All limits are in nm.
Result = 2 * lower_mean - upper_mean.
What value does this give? 43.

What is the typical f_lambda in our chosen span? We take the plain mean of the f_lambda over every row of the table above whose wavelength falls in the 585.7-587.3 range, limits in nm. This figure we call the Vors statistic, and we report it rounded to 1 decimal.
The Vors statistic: 39.6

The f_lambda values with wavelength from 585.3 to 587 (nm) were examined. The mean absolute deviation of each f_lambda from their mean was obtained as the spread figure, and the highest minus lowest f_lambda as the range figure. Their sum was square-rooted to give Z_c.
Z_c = 4.5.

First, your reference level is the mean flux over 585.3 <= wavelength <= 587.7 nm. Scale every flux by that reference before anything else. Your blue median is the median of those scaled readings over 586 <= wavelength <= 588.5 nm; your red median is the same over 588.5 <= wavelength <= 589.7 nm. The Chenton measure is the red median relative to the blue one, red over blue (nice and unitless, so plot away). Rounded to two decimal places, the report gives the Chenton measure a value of 1.11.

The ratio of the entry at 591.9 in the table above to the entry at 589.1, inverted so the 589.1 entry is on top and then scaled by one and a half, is 2.46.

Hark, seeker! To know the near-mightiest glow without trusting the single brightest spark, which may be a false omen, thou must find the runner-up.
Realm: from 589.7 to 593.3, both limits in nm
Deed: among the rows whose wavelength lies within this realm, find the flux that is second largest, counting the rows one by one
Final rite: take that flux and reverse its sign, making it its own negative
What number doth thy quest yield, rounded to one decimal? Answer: -40.4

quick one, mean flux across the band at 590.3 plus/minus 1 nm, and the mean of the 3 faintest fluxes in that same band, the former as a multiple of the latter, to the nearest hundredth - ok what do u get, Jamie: 1.07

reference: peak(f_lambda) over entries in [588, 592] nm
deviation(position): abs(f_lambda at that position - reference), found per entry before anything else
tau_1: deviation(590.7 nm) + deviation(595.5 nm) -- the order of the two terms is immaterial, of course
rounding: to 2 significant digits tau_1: 31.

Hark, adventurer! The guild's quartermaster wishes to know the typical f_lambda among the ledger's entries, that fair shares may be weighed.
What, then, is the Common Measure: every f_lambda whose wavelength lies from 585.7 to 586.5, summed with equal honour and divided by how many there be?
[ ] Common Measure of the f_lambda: 38.5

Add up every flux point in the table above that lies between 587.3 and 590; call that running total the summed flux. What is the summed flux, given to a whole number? 271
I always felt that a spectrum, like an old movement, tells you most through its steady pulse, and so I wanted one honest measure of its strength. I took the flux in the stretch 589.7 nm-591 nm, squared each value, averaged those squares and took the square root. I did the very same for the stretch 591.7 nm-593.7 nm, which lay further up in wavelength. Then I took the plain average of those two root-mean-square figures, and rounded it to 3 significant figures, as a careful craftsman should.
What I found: 35.1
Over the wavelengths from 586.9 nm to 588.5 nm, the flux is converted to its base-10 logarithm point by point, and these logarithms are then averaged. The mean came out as 1.55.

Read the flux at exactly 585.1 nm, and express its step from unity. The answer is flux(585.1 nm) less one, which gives 36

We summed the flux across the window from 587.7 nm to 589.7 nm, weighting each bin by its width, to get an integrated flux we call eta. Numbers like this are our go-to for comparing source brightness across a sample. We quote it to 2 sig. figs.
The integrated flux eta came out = 80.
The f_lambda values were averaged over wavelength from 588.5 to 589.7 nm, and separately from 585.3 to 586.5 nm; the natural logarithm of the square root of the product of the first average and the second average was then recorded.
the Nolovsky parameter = 3.69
